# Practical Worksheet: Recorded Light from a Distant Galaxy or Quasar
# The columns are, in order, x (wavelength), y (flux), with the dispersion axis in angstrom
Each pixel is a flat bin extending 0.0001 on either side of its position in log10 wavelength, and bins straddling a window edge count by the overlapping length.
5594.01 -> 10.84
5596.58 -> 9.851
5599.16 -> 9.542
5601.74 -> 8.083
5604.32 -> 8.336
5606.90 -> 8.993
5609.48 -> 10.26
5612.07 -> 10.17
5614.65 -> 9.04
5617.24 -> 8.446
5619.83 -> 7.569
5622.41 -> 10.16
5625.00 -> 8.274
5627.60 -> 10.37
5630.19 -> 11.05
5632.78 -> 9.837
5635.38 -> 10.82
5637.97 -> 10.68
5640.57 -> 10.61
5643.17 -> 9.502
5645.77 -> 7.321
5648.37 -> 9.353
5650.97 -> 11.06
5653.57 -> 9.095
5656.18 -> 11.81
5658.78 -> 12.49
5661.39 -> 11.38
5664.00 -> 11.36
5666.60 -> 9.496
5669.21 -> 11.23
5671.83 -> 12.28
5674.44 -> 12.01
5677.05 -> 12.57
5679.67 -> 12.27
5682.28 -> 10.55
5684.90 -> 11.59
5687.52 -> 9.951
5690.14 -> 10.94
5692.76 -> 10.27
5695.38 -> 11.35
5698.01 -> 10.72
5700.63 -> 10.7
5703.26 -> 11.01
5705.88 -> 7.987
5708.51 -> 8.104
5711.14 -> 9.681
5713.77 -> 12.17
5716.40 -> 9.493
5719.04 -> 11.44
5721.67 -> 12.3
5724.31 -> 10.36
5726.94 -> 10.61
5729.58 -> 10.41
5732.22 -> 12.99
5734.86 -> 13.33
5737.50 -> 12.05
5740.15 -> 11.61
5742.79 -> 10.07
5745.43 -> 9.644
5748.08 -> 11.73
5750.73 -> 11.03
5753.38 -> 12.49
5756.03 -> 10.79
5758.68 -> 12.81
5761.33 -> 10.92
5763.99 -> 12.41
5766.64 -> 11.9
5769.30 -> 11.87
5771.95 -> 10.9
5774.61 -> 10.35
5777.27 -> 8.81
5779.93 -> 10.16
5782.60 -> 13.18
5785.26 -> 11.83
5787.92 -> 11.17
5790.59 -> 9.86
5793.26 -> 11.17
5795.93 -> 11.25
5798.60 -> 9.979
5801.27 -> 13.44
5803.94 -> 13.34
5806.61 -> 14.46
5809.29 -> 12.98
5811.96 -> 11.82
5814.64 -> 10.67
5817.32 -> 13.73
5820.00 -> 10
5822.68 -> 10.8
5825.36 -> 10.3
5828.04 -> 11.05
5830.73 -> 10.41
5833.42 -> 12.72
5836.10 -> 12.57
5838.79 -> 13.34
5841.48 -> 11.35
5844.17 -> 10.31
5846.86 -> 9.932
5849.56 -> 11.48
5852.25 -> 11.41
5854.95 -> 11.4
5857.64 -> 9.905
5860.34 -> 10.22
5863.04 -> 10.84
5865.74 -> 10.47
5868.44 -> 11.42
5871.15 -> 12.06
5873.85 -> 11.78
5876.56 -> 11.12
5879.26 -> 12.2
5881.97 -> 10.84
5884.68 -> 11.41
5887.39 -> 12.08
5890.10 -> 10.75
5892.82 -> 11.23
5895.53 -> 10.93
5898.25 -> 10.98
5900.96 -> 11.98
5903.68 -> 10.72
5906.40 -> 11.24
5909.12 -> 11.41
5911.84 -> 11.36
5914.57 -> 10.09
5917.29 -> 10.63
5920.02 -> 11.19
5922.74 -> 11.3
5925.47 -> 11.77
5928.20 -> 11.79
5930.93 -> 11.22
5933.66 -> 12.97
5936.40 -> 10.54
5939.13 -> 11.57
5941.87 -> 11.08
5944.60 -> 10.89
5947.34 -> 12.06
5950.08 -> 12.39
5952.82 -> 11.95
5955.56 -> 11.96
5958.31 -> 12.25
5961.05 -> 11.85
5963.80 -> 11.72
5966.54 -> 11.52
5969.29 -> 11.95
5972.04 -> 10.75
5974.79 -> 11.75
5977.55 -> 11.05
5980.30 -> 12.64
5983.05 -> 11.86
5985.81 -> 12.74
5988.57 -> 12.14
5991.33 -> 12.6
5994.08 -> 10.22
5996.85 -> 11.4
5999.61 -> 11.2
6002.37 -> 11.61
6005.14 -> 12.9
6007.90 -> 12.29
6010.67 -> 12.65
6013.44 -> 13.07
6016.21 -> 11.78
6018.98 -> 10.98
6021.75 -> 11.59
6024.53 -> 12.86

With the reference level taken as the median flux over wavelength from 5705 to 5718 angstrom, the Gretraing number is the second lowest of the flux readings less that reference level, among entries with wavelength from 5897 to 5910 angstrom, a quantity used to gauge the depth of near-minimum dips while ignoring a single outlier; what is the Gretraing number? 1.5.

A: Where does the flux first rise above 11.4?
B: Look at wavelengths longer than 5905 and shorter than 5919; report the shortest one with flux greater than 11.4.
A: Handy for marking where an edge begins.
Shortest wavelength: 5909.12 angstrom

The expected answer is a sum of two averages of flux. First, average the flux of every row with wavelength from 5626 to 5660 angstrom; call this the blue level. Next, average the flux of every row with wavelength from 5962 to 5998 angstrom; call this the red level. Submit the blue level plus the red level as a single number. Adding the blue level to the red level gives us 22.0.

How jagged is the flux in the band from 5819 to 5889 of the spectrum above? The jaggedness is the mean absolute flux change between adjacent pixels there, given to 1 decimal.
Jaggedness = 0.8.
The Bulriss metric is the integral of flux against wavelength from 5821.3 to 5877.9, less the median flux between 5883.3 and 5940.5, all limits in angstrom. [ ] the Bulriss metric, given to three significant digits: 622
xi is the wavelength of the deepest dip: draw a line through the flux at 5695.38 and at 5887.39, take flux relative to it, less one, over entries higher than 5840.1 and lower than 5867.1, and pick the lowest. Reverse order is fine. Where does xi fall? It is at 5857.64 angstrom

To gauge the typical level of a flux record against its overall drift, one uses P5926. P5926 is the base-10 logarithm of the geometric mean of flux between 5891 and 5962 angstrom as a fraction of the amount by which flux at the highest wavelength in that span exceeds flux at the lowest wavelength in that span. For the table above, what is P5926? 1.27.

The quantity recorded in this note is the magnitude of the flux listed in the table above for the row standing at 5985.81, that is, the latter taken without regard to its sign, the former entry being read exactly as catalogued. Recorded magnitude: 12.7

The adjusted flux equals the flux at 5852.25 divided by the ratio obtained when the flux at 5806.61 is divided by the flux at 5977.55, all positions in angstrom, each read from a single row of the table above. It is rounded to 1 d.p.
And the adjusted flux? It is 8.7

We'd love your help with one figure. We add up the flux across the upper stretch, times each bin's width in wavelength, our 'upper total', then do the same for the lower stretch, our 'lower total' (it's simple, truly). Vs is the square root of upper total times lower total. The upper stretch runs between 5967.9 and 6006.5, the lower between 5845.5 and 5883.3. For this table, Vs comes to 436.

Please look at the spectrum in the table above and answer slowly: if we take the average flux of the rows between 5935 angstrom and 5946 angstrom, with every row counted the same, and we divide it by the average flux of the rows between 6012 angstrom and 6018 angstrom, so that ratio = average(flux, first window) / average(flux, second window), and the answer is 0.89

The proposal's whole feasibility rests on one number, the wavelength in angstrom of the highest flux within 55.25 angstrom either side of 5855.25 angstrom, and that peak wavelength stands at 5806.61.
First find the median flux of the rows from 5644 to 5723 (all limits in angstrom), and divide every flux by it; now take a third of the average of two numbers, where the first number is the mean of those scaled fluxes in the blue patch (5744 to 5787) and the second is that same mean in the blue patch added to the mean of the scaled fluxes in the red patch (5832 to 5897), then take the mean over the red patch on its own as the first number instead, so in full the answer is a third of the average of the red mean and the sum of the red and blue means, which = 0.513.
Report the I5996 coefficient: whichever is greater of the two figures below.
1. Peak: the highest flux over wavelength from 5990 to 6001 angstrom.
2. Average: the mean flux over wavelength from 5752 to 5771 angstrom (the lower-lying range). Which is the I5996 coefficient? 12.6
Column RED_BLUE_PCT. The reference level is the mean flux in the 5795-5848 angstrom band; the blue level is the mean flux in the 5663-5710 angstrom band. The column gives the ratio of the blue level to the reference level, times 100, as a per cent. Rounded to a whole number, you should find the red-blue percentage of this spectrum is 92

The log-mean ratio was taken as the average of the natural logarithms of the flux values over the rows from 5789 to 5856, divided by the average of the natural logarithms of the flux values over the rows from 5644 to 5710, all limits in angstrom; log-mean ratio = 1.04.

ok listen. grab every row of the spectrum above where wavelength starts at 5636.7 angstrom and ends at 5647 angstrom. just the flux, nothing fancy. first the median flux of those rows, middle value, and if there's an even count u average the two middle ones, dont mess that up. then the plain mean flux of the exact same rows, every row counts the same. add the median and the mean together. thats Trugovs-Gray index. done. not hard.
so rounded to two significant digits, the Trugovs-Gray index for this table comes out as 20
